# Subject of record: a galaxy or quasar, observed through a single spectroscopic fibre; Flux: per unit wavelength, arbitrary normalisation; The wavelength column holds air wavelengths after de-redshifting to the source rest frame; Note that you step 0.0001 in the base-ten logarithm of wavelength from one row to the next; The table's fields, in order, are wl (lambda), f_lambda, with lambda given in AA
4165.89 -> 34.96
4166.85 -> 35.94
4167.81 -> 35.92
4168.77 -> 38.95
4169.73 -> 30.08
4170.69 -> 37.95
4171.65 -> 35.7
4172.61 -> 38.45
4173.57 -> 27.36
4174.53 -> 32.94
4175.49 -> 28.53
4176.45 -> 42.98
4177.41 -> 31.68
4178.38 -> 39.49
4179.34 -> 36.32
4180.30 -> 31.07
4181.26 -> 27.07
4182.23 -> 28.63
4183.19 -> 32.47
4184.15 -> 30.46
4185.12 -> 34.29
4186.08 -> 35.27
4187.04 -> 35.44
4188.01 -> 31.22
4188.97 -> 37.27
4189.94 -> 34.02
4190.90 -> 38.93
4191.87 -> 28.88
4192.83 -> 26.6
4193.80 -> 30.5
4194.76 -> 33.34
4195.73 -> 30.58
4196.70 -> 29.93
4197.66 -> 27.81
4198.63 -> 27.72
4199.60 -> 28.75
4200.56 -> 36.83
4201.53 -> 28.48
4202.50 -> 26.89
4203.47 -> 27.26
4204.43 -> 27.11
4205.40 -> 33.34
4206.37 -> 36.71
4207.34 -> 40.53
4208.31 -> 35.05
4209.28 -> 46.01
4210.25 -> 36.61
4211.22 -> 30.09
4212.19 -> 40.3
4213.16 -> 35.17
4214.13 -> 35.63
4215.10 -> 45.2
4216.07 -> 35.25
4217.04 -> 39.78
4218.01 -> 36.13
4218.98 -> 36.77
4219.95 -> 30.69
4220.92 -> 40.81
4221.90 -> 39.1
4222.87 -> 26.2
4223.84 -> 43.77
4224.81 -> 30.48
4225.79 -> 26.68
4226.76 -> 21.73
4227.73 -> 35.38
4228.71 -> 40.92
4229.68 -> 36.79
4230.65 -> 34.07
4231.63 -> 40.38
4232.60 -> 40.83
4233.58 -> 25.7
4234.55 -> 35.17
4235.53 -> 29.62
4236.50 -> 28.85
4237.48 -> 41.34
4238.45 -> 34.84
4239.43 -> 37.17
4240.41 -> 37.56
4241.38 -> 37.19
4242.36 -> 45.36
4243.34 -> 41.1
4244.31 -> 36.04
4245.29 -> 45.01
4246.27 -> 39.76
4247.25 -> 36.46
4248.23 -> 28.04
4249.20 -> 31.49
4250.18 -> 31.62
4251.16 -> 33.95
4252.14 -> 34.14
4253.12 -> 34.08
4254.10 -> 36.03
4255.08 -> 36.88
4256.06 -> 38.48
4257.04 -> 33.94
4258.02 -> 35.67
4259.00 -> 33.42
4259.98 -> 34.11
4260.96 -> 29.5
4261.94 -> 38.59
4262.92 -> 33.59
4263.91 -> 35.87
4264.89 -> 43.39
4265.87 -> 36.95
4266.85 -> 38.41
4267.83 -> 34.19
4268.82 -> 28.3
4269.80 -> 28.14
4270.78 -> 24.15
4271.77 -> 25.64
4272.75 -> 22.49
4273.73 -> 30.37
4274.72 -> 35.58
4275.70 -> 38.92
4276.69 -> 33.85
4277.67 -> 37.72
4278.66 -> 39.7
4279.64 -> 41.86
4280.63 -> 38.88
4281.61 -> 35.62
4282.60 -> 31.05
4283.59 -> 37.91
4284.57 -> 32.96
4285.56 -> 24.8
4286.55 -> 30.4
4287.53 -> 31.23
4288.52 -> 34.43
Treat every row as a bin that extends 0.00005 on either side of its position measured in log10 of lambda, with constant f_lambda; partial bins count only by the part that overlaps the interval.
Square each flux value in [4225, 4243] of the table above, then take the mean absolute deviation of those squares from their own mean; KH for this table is 325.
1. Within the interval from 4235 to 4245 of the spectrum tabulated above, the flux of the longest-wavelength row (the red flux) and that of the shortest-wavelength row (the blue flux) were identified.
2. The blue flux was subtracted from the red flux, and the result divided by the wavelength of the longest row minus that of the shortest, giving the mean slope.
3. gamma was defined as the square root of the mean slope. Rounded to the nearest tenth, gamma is 0.9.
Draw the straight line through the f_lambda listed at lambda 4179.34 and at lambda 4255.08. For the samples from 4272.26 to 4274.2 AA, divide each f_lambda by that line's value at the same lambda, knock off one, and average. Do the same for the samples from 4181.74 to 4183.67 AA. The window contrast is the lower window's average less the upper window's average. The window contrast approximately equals 0.13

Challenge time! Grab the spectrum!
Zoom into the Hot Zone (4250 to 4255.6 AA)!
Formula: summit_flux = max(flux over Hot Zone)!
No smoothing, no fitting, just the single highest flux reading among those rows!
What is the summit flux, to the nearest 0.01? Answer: 36.88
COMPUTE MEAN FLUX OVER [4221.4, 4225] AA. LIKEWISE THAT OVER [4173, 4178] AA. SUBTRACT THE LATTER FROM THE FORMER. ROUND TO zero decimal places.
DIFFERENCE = 2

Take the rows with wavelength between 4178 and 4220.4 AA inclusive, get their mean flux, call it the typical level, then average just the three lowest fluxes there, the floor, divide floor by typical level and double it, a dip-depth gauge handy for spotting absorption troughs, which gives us 1.60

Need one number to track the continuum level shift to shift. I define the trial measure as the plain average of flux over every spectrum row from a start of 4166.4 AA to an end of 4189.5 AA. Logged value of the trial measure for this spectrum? 34.0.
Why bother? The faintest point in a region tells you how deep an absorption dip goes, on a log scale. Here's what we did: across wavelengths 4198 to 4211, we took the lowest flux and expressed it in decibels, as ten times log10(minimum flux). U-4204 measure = 14.3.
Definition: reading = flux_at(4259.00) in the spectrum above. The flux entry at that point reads 33.42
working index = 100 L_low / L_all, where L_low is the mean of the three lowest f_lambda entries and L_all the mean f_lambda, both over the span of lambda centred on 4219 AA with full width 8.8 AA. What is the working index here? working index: 84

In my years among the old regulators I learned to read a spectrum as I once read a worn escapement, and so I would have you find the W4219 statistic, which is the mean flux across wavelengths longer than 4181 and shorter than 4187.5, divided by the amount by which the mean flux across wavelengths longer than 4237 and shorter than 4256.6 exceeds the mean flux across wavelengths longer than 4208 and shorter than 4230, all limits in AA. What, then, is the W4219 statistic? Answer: 33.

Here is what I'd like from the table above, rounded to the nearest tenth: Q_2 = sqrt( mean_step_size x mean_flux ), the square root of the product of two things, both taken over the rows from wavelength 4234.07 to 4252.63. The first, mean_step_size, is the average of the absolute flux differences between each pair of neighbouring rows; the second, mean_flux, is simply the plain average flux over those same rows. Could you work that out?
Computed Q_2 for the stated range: 12.5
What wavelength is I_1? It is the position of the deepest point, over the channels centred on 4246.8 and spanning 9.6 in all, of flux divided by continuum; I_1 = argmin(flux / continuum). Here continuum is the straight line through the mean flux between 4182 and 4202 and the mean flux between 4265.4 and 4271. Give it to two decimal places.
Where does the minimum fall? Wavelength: 4248.23 AA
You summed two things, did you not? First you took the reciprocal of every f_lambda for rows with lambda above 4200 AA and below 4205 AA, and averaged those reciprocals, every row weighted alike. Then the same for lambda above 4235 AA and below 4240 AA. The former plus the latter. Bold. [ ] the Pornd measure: 0.064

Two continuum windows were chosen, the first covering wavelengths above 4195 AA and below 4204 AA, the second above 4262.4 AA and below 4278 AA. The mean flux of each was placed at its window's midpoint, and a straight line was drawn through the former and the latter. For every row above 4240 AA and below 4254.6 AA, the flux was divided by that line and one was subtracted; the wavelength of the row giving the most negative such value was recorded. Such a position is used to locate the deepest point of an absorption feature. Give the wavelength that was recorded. 4248.23 AA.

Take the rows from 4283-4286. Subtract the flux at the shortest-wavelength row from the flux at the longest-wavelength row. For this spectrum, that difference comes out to -13.1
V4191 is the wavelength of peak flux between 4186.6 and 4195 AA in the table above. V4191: 4190.90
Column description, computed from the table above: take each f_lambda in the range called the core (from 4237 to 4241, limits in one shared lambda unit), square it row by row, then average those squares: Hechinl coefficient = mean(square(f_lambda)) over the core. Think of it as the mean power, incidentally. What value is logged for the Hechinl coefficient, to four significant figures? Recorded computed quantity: 1429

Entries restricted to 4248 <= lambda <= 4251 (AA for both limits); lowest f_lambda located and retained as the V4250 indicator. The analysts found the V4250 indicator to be 28.04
